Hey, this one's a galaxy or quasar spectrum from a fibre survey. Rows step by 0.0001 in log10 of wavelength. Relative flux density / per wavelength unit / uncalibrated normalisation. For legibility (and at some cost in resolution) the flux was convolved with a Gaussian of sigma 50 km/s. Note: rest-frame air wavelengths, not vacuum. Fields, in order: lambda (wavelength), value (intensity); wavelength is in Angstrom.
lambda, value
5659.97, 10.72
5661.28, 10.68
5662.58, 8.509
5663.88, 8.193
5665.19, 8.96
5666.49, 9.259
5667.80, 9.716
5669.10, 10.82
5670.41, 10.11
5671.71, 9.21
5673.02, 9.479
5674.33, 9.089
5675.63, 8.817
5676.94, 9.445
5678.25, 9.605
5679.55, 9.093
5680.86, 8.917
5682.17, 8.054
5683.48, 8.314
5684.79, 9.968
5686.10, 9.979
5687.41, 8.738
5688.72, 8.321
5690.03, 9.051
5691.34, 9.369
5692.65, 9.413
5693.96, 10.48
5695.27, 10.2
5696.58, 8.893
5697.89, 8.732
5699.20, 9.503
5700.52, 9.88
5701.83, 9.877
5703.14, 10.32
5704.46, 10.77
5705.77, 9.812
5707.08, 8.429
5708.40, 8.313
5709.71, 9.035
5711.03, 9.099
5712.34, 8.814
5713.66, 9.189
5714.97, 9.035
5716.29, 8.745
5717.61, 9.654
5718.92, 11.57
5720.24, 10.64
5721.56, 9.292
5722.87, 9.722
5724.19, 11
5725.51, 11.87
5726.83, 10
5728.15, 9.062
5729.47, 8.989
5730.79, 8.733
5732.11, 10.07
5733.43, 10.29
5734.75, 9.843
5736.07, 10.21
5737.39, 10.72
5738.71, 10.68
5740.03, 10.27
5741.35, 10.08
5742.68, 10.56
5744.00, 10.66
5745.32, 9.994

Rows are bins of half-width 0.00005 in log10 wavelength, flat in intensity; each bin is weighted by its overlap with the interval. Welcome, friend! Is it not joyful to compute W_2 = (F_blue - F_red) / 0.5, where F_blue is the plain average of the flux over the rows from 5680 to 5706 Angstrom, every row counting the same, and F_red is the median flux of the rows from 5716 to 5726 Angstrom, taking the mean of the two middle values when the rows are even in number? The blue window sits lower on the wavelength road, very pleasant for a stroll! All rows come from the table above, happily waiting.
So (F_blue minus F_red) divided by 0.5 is -1.5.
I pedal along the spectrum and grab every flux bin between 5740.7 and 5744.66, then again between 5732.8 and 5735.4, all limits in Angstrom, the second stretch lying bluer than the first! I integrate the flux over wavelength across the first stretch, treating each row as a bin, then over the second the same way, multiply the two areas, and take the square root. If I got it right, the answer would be 33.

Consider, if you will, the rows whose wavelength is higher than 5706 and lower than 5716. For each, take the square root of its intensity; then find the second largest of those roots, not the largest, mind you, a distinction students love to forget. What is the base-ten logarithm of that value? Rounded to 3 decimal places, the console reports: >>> 0.479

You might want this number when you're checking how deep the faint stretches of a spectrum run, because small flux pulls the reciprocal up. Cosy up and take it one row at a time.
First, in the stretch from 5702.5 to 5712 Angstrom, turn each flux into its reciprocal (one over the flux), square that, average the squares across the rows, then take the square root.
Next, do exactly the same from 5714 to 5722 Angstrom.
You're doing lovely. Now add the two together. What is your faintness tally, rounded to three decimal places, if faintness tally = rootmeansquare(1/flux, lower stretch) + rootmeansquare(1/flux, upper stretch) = 0.211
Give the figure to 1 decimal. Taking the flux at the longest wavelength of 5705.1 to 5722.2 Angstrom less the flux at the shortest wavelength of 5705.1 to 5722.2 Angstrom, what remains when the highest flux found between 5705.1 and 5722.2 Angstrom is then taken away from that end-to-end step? -12.1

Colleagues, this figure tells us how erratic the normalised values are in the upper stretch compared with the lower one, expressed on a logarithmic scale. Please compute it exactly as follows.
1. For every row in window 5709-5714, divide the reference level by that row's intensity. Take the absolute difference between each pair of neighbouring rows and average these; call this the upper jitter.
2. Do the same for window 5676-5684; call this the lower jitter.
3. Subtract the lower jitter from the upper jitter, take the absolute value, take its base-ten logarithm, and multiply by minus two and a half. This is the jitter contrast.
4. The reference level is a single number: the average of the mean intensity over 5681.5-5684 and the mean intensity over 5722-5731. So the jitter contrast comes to 4.3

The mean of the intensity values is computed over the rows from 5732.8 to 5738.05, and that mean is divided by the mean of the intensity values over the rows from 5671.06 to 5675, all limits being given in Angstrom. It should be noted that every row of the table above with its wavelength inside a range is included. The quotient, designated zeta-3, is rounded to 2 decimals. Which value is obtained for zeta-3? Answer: 1.11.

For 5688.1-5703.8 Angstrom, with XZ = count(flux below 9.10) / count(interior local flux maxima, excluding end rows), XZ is 2.0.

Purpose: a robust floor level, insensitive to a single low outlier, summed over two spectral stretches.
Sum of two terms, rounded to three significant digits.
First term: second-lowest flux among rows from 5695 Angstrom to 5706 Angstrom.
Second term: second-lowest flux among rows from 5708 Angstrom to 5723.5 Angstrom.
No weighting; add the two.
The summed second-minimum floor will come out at 17.6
